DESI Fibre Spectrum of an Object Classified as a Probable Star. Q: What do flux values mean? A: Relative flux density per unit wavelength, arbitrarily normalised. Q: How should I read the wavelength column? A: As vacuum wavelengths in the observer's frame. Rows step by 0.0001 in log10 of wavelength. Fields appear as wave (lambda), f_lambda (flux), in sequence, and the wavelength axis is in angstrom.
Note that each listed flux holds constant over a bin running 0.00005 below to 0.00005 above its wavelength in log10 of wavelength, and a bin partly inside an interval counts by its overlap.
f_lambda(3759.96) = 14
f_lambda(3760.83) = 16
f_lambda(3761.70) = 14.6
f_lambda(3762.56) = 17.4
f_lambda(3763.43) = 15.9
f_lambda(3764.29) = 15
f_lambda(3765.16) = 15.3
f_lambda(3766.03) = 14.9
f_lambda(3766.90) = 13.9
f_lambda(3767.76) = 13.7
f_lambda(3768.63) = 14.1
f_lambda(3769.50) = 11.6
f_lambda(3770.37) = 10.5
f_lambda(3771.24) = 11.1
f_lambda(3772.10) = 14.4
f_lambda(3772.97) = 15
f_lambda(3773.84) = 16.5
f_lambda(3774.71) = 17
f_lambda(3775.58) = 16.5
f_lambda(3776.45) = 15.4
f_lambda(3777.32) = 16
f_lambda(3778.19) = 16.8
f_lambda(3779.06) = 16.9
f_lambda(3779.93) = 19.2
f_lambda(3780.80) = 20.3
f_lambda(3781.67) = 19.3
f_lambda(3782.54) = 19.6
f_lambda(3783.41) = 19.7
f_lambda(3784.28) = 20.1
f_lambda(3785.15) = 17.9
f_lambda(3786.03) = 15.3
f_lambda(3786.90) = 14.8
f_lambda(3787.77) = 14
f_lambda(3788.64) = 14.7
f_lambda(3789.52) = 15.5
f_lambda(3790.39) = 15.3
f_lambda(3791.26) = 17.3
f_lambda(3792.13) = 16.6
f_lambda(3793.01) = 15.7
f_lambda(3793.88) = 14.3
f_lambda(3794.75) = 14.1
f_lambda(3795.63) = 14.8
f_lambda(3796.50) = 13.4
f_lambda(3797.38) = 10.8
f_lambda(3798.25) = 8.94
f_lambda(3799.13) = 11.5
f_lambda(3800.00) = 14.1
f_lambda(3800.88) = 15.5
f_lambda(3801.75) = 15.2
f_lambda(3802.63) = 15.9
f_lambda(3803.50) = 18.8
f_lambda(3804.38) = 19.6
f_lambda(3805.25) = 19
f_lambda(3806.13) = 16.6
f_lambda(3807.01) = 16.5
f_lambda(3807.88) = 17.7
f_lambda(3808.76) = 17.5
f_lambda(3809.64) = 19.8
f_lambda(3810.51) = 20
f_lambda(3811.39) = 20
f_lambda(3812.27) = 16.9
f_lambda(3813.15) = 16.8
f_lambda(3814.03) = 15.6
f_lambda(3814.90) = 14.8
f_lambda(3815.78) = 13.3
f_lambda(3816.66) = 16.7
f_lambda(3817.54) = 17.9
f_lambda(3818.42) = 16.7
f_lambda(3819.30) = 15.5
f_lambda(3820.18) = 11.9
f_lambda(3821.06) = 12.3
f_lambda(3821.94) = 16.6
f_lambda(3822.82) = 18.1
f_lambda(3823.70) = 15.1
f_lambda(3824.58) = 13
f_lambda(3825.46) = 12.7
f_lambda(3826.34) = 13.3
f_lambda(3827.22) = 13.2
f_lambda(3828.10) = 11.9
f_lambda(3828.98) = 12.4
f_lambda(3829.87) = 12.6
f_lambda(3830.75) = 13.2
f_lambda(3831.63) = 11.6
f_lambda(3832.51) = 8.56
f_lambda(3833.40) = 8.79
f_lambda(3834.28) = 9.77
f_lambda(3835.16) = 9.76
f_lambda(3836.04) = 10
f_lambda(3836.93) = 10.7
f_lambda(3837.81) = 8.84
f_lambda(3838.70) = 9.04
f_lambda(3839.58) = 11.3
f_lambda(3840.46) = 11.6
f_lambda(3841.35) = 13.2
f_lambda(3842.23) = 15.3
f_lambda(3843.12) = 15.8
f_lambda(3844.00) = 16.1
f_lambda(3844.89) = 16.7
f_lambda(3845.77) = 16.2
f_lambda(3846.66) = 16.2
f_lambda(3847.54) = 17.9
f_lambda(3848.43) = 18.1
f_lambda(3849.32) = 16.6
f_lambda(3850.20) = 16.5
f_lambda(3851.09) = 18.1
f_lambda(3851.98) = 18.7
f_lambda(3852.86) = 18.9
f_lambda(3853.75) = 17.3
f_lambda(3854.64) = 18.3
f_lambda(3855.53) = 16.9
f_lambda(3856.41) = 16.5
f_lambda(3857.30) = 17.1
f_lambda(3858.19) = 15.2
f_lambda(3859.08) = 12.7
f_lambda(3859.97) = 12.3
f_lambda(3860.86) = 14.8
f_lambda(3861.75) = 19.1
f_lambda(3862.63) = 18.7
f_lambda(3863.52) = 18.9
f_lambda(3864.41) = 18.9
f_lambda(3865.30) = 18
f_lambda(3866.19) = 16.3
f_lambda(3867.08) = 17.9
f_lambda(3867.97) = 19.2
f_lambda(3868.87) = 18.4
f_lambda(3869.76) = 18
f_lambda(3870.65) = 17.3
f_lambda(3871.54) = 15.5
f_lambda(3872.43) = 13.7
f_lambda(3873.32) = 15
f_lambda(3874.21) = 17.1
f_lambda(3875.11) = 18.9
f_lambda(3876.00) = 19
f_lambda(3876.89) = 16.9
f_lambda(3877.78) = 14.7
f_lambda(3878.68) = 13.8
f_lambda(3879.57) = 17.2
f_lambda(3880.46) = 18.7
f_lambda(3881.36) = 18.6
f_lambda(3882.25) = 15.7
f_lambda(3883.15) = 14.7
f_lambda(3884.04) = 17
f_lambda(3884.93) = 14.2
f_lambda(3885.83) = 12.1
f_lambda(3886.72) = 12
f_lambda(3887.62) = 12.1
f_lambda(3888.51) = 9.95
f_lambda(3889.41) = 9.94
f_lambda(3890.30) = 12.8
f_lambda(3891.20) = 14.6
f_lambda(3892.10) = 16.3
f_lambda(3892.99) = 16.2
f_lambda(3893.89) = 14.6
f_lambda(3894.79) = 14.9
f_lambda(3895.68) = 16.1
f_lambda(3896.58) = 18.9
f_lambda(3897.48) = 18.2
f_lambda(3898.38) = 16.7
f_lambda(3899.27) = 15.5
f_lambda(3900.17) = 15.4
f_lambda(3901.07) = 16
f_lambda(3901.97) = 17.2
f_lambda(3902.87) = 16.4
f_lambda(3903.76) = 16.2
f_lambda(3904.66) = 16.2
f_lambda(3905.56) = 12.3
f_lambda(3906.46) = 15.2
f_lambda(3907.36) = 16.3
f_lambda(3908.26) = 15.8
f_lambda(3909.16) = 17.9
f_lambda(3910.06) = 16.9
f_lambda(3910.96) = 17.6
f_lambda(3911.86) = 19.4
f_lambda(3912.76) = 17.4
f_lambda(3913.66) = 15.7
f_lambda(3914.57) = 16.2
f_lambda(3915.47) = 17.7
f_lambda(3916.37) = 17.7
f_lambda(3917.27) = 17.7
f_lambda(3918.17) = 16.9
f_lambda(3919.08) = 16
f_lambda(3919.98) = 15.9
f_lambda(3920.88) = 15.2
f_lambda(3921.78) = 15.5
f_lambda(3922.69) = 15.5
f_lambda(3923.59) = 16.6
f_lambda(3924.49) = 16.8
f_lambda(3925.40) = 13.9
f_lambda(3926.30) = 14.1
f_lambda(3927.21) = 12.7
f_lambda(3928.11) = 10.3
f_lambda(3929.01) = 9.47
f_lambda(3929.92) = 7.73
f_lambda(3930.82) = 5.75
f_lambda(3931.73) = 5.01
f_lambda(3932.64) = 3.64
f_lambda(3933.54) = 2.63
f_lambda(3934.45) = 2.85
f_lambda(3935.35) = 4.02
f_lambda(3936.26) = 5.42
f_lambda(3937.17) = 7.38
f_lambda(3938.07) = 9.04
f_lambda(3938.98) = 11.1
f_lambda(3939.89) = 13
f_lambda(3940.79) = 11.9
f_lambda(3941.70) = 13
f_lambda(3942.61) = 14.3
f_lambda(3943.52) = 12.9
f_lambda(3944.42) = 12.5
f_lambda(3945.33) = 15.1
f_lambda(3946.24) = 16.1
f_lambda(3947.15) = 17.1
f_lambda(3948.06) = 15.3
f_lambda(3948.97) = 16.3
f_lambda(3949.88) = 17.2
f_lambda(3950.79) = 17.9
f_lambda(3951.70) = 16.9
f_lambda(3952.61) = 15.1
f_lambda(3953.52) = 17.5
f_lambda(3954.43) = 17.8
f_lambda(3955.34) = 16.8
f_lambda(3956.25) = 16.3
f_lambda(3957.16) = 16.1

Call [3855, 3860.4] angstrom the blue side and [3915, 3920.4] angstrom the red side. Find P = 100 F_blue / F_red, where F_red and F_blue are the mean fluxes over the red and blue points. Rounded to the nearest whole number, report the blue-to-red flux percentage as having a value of 89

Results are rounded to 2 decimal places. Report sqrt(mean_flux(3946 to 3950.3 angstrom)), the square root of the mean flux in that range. 4.05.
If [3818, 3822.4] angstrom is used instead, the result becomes 3.82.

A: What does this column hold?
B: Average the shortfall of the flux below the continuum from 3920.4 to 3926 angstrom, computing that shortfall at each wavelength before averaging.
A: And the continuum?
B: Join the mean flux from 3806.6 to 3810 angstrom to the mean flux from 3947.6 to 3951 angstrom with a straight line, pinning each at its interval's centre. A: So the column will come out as 1.3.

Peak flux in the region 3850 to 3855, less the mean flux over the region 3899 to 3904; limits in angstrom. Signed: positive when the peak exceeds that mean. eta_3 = 2.8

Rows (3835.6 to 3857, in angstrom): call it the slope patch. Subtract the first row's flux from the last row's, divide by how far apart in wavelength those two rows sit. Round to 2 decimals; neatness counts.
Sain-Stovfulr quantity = 0.32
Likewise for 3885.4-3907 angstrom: 0.15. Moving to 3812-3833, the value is -0.41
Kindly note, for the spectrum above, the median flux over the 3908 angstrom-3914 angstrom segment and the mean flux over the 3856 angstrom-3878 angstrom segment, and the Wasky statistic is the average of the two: 17.1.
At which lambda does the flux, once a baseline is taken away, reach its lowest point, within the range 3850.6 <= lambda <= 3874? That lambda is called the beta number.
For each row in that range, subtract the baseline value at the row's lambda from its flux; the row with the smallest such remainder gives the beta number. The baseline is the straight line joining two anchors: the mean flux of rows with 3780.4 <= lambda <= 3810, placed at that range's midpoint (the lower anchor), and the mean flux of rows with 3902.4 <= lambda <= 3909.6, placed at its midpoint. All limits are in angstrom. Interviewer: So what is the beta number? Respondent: 3859.97 angstrom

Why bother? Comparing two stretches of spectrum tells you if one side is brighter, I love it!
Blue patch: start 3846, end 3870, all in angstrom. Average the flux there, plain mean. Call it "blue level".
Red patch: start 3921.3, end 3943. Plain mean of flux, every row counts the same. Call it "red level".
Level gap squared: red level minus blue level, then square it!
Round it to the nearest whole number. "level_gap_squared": 51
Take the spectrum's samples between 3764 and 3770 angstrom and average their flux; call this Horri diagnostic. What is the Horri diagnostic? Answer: 14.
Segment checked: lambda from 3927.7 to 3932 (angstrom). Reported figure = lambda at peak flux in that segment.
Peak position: 3928.11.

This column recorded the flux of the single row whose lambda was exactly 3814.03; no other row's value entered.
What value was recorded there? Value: 15.6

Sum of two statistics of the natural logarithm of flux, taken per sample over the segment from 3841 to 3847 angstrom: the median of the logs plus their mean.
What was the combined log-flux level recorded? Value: 5.5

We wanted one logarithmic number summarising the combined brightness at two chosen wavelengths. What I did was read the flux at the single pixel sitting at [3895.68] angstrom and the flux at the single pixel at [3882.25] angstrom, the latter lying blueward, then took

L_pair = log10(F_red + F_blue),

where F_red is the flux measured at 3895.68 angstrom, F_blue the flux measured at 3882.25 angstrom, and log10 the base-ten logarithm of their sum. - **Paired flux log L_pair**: 1.50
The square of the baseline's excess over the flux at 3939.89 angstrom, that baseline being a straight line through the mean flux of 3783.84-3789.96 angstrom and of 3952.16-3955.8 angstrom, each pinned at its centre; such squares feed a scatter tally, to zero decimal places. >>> 14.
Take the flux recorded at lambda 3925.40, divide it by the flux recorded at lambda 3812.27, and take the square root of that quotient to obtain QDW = 0.91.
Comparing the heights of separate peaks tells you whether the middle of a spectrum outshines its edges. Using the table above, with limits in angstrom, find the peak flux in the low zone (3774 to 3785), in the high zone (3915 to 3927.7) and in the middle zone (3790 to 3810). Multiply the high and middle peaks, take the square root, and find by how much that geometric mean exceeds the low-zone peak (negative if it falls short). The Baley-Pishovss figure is -1.6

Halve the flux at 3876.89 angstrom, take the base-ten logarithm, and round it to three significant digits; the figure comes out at 0.927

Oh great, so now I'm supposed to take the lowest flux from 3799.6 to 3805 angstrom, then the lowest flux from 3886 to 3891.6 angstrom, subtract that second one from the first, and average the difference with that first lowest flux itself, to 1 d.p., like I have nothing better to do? 9.1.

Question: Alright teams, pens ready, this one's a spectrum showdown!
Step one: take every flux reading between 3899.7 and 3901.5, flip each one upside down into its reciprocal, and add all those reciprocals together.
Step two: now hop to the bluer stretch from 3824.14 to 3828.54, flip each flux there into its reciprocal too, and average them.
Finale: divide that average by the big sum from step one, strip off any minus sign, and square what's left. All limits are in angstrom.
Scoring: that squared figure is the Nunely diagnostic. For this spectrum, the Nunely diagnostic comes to 0.38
